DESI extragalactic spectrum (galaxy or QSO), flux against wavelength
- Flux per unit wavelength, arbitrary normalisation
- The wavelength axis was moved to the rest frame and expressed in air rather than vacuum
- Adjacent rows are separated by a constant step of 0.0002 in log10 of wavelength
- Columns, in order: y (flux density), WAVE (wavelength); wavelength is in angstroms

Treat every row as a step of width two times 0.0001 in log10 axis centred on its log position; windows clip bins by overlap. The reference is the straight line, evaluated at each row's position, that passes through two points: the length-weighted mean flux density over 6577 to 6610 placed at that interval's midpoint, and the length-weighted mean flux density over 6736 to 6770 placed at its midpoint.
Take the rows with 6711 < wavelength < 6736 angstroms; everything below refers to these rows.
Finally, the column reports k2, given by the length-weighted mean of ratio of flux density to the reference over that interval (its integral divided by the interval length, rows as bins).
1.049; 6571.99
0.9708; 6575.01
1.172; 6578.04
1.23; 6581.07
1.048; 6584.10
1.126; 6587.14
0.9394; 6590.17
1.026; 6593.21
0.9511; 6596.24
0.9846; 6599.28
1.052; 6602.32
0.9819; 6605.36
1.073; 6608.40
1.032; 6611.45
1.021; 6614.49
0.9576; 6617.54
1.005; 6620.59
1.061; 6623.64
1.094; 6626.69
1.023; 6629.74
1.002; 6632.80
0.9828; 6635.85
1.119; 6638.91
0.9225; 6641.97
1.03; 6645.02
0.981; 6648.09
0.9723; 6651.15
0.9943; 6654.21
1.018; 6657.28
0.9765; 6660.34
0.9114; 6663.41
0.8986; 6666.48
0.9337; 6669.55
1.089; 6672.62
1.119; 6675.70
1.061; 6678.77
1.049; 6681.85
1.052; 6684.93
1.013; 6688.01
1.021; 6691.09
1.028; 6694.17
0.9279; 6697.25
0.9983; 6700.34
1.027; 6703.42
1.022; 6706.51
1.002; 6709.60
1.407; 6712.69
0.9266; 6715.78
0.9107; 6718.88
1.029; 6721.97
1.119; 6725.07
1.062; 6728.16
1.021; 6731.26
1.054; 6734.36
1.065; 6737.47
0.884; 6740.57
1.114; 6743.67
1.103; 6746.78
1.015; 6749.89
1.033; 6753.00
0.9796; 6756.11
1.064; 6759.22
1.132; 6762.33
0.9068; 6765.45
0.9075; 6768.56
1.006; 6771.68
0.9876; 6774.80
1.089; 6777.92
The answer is 1.04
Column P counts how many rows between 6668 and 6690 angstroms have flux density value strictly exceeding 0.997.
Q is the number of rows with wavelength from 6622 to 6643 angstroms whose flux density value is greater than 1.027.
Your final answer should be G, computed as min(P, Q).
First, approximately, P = 6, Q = 3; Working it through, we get 3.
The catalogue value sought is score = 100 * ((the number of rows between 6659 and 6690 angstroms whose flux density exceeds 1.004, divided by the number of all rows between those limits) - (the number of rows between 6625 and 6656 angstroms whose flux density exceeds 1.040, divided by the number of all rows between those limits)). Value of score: 40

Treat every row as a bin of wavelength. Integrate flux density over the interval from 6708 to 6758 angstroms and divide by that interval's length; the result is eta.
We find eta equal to 1.05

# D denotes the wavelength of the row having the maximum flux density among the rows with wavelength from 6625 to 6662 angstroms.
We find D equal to 6638.91 angstroms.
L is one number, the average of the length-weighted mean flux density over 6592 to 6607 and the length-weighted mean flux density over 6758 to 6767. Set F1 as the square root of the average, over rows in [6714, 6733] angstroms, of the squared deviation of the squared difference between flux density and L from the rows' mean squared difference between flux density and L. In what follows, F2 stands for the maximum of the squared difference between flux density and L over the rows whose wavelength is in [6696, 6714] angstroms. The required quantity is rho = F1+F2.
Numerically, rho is 0.16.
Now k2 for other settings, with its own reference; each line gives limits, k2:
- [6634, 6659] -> 0.96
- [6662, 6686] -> 0.98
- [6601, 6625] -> 0.98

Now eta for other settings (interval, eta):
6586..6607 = 1.01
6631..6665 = 0.99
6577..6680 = 1.02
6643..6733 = 1.02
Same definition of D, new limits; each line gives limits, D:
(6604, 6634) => 6626.69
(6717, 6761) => 6725.07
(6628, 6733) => 6712.69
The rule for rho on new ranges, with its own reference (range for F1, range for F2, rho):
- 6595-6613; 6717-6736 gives 0.01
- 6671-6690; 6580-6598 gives 0.05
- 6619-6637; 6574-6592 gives 0.05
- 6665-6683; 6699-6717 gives 0.16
